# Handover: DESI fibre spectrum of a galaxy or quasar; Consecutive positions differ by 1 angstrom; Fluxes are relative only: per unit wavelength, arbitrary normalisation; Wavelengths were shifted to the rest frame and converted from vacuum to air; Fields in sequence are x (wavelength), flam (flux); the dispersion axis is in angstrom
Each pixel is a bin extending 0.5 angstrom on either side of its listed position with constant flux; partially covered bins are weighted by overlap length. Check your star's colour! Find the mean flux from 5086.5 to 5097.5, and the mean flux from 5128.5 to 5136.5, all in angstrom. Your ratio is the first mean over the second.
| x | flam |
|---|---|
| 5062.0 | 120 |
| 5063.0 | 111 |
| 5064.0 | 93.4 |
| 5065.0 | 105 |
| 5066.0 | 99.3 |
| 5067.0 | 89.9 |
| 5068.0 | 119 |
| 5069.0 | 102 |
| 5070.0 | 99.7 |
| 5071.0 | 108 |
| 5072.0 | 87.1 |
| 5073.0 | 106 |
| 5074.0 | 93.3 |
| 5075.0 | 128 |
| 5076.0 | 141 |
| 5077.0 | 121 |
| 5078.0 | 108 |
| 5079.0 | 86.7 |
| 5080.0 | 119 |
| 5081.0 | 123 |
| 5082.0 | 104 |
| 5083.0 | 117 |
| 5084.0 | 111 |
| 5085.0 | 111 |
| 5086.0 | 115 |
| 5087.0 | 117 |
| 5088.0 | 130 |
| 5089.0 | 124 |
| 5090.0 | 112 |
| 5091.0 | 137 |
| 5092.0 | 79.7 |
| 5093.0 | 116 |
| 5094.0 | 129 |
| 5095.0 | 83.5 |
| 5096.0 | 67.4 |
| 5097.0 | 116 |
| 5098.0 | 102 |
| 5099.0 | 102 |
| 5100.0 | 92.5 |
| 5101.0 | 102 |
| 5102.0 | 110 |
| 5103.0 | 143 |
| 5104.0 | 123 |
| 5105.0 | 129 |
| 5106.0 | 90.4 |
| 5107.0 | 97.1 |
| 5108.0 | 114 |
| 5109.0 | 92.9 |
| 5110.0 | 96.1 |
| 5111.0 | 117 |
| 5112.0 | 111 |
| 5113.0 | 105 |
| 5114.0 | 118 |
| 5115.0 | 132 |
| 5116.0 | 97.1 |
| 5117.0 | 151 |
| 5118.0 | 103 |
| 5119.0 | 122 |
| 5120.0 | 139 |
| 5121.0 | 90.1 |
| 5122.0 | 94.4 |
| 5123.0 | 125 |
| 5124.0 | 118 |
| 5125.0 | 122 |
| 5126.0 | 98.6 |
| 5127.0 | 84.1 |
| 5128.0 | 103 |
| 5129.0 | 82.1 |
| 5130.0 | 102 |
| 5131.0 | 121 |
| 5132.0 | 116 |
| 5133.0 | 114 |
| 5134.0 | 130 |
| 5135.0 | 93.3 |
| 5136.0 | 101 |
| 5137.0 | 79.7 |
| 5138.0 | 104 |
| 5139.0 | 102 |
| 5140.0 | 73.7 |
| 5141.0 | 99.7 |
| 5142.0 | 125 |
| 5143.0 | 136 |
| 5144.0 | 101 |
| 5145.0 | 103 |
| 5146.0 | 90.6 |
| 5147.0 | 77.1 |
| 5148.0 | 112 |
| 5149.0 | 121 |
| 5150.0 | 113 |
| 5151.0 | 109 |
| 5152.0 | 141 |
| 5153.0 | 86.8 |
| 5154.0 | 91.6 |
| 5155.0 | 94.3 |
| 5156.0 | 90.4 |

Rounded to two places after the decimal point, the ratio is 1.03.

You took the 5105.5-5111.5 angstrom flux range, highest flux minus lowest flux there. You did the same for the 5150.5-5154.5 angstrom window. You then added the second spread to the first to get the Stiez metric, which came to 81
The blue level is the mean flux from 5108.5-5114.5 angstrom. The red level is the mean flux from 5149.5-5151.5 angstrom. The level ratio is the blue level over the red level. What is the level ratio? 0.96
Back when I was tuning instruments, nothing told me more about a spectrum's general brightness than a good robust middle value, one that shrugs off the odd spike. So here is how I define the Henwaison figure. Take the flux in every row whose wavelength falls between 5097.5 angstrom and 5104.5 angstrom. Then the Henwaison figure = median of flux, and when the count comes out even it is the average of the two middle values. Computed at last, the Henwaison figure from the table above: 102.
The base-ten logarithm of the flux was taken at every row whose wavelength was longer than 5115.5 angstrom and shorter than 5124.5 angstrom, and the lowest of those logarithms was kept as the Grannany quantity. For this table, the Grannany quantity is 1.95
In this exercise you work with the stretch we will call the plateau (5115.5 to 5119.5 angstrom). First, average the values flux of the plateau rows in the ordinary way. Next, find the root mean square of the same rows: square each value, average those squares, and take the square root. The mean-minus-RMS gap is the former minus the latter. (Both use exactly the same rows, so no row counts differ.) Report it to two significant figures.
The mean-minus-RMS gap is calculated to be -1.9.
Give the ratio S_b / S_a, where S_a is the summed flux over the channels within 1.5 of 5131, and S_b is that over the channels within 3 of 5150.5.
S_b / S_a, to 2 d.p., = 2.01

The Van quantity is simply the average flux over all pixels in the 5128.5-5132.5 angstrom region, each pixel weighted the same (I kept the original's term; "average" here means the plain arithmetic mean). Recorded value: 105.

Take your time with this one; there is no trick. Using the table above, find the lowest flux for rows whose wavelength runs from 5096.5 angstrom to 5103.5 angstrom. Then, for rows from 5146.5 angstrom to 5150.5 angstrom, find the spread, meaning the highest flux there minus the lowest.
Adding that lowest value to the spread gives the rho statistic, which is 136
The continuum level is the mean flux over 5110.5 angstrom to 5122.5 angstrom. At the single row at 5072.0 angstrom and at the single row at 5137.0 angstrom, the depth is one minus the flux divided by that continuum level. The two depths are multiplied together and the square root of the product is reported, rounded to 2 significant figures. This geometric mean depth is 0.27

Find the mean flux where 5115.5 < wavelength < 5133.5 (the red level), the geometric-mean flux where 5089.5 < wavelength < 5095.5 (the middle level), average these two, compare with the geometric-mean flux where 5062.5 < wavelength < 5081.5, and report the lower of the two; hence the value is 106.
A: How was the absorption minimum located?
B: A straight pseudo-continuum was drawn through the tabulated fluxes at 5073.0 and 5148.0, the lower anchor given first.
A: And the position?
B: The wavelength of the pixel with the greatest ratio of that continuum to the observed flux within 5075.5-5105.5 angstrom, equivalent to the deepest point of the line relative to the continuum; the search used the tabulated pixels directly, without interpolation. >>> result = 5096.0 angstrom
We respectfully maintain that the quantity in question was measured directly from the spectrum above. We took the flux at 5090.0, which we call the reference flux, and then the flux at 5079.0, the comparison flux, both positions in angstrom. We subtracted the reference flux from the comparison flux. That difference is -25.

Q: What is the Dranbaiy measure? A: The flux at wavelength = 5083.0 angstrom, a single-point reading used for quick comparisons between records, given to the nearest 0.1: 117.0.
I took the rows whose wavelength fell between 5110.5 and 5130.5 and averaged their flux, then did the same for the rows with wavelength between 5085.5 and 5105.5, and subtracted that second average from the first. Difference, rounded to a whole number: -1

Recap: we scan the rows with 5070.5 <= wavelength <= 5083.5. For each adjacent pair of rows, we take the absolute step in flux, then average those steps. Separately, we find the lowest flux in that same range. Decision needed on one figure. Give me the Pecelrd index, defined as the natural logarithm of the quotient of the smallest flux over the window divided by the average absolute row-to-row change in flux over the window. 1.54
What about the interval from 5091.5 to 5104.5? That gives 1.16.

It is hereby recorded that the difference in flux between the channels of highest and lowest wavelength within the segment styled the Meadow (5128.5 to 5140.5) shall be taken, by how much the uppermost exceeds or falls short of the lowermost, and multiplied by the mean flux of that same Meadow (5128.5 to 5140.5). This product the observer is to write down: -853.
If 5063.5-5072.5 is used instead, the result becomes -632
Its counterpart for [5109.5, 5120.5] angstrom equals 5036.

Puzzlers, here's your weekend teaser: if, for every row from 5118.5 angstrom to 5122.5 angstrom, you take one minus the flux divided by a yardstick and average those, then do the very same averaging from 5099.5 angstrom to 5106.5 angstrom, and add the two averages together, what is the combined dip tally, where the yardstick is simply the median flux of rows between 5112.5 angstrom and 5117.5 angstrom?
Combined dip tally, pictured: 0.10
